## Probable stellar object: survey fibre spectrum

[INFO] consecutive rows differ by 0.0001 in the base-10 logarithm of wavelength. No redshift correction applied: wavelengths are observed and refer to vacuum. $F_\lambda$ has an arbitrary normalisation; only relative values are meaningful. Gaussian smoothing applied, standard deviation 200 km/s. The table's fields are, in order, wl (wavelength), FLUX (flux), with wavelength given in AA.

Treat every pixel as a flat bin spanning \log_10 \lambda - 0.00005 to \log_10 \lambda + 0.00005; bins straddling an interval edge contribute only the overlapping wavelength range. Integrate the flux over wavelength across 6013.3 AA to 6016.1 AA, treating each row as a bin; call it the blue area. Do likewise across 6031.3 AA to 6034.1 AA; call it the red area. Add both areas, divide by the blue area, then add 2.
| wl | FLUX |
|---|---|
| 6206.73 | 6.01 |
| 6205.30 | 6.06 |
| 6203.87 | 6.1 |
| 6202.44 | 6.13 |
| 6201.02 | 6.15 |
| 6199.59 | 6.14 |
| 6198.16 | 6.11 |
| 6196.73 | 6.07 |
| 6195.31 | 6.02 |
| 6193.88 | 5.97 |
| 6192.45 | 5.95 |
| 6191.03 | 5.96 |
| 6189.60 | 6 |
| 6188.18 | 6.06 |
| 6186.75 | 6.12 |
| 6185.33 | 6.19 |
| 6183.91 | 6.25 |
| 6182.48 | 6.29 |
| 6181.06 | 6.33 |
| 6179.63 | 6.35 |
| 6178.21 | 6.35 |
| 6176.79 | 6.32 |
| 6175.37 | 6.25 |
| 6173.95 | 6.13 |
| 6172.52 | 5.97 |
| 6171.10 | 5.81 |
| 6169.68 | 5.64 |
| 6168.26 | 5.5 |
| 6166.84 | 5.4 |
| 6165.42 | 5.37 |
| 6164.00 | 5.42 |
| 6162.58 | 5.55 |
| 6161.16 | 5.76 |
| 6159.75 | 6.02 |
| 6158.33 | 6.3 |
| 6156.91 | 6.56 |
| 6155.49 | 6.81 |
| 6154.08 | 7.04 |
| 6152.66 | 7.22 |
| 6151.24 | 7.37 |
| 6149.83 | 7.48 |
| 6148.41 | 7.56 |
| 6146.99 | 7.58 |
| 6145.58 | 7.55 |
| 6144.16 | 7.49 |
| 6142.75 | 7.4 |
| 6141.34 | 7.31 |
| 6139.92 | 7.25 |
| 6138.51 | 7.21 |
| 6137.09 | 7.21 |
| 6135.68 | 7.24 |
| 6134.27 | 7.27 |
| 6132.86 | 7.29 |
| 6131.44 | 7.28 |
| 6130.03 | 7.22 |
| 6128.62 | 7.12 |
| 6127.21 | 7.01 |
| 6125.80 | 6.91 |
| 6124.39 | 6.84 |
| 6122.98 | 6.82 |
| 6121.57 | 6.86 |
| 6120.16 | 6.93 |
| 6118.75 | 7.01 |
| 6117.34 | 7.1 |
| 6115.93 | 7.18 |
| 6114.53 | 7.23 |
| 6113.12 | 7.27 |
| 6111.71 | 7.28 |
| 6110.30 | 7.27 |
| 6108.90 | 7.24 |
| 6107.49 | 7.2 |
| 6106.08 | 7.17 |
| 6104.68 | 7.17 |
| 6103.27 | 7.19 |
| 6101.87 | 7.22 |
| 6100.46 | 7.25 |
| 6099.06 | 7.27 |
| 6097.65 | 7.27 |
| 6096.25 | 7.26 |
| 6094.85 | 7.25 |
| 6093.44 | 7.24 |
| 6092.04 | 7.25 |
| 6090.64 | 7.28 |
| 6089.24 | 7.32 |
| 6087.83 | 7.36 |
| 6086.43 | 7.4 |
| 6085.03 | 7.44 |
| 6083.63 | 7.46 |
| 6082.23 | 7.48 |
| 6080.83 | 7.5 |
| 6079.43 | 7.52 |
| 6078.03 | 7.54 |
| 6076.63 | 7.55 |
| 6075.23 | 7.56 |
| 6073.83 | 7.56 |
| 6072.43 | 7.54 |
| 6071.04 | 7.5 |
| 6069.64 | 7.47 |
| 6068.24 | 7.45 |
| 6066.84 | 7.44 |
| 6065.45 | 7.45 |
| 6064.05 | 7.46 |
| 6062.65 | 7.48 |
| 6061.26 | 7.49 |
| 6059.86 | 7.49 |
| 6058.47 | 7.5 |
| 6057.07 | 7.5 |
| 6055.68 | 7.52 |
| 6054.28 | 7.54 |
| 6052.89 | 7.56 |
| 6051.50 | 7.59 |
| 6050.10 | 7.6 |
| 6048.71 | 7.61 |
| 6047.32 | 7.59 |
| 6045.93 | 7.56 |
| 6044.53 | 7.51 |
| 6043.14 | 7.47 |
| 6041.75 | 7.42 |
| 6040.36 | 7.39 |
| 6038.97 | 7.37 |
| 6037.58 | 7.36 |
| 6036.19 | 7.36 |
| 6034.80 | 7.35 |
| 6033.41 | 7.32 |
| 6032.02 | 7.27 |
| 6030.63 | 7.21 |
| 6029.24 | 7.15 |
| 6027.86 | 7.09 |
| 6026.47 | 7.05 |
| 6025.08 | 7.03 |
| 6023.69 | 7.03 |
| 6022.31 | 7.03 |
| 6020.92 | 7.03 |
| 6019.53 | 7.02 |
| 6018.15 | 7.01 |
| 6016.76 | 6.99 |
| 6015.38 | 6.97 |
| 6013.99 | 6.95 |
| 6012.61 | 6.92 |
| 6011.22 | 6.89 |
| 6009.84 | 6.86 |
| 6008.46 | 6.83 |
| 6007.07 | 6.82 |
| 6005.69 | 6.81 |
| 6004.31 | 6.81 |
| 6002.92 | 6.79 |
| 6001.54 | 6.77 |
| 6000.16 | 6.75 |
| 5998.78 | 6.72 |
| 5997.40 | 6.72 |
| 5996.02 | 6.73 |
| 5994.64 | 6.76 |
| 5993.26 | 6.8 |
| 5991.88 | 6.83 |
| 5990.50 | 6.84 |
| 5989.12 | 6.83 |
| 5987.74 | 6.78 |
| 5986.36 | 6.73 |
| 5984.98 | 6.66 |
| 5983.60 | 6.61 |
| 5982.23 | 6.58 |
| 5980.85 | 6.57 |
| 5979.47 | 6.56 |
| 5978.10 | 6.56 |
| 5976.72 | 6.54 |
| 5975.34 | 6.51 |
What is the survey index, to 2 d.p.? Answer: 4.05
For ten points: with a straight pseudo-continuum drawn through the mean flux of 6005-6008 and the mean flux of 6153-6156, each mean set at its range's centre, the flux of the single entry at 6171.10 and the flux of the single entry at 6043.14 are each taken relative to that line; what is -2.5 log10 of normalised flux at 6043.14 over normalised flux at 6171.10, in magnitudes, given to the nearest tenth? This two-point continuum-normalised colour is -0.3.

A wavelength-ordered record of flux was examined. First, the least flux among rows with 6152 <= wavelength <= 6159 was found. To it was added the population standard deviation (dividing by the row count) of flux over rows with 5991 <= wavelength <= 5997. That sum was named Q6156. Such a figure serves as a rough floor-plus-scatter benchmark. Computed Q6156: 6.34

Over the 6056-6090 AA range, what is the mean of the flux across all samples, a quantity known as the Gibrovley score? 7.5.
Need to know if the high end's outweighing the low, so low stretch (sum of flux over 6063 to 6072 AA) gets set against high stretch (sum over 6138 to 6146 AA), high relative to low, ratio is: 0.99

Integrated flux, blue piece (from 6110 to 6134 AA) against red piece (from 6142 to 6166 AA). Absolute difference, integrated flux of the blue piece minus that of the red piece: 8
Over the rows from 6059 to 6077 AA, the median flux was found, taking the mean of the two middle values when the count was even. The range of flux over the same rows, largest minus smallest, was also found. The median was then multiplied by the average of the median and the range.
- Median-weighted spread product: 28.5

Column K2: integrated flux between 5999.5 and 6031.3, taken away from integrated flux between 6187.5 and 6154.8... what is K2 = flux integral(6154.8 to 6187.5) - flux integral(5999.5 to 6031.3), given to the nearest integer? -24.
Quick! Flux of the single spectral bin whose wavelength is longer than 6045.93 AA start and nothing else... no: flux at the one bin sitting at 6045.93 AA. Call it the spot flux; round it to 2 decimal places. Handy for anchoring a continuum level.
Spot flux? 7.56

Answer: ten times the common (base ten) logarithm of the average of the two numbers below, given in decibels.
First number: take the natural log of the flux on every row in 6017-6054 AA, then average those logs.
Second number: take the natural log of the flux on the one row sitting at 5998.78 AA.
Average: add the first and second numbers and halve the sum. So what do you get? 2.893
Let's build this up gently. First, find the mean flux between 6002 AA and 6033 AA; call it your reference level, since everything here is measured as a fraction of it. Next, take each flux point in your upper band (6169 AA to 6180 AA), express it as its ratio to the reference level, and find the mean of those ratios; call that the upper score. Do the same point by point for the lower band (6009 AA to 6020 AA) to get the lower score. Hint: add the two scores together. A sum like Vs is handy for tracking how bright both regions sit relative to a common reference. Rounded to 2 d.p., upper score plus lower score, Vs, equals 1.87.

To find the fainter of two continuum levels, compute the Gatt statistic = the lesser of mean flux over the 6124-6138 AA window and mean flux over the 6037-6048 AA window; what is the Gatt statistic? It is 7.1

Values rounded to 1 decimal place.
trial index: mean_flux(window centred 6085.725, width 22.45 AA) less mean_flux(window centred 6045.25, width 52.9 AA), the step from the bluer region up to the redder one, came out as 0.0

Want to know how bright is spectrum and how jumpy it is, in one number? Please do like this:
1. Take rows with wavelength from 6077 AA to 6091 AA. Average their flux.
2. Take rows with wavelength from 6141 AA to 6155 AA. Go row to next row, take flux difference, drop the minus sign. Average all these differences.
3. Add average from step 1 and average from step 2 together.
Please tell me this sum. 7.5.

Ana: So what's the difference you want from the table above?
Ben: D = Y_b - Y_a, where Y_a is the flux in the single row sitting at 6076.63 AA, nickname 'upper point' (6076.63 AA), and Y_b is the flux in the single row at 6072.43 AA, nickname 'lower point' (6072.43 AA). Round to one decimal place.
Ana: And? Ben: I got 0.0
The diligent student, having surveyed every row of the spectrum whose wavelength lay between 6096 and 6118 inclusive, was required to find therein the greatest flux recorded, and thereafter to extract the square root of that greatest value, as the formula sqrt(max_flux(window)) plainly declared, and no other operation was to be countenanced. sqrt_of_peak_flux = 2.70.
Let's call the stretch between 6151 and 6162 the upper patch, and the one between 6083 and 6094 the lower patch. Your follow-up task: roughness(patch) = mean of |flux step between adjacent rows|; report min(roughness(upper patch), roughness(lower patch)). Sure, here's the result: 0.031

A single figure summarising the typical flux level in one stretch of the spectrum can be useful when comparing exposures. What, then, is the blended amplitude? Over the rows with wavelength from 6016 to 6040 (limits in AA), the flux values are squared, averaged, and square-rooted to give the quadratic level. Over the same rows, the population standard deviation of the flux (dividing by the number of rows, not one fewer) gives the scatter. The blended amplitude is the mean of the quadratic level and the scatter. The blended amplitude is 3.65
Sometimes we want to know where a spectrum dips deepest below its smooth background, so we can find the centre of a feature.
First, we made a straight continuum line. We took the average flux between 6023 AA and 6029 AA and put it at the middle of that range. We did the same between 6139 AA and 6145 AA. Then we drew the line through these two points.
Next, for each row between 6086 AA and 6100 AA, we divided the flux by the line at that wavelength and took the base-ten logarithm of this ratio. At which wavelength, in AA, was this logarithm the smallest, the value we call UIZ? 6093.44 AA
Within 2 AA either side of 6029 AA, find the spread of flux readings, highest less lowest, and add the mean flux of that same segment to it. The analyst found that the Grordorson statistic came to 7.3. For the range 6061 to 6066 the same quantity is 7.5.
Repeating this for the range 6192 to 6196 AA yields 6.0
